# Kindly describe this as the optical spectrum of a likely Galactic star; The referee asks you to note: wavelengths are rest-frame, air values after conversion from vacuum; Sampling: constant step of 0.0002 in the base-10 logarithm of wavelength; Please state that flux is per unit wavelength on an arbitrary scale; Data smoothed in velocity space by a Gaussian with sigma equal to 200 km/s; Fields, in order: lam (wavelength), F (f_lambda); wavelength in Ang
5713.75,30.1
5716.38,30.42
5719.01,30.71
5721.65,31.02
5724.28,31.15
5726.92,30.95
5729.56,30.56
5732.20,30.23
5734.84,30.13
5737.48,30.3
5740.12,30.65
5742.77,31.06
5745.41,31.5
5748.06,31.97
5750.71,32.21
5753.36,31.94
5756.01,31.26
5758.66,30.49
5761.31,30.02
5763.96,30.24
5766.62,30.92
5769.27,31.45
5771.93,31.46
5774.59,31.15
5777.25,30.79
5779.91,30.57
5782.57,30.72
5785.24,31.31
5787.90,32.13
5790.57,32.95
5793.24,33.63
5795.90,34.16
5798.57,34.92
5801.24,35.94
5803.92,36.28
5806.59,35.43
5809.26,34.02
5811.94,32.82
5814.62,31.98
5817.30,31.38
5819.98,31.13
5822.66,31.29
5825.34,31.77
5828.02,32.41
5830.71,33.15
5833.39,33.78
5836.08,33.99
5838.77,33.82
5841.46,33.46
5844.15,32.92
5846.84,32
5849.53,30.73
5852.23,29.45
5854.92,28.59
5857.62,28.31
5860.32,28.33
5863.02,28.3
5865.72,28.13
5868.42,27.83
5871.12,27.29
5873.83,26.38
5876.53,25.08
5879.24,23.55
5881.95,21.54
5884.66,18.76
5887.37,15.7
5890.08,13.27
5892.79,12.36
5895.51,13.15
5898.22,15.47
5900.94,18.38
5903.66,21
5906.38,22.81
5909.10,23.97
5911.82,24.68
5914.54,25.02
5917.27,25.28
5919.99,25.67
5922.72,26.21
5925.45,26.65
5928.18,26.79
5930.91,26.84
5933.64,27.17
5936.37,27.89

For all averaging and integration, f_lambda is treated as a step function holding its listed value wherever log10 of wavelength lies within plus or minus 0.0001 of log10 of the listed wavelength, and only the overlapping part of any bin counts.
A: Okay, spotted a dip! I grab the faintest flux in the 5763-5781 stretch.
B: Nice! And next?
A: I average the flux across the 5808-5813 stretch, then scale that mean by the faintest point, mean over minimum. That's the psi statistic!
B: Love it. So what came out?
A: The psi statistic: 1.11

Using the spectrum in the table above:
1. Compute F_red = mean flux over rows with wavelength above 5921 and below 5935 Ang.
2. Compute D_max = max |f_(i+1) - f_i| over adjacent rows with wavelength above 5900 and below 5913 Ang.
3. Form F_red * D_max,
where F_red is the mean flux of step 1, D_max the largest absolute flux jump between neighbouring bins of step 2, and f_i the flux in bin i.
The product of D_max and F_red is 70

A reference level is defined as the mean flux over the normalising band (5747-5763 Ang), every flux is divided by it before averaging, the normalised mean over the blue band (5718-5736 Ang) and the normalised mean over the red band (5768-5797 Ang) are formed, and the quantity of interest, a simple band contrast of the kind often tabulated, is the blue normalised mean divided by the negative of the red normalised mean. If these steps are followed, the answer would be -1.0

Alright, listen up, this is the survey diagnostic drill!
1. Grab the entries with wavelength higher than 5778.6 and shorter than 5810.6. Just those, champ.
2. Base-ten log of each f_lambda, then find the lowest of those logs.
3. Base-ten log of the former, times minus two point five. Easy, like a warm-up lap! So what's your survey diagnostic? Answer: -0.43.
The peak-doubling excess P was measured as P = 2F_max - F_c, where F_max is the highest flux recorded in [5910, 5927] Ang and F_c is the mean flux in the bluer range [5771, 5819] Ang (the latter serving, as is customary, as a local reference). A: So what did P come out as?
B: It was 20.4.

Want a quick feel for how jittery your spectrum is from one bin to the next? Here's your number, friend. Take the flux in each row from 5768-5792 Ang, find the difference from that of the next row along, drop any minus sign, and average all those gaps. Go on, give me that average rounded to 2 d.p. 0.41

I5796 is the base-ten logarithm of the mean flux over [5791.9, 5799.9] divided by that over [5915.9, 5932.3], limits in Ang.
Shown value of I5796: 0.12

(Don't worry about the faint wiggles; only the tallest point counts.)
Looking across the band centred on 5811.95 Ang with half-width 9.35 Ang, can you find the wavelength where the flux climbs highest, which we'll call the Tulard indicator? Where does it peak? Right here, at 5803.92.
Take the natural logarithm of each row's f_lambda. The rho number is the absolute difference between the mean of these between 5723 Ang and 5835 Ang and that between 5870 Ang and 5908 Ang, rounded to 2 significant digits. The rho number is 0.52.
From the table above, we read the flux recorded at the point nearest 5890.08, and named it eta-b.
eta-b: 13.27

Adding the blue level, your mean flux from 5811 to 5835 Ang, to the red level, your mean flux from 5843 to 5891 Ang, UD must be 58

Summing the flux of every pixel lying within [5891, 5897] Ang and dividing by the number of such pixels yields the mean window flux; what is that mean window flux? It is 13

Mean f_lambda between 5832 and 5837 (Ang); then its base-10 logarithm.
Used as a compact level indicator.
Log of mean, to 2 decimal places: 1.53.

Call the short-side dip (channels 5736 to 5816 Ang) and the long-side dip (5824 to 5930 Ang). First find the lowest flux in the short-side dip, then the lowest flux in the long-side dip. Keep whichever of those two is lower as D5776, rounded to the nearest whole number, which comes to 12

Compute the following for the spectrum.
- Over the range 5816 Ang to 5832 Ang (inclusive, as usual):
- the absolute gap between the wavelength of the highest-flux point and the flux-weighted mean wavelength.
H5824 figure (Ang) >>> 6.6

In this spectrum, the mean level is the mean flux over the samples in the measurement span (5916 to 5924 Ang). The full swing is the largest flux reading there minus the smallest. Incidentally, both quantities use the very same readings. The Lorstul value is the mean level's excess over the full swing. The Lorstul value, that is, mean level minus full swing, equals 24.8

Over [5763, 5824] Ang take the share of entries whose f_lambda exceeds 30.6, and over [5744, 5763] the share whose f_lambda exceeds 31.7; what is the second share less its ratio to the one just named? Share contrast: -0.04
